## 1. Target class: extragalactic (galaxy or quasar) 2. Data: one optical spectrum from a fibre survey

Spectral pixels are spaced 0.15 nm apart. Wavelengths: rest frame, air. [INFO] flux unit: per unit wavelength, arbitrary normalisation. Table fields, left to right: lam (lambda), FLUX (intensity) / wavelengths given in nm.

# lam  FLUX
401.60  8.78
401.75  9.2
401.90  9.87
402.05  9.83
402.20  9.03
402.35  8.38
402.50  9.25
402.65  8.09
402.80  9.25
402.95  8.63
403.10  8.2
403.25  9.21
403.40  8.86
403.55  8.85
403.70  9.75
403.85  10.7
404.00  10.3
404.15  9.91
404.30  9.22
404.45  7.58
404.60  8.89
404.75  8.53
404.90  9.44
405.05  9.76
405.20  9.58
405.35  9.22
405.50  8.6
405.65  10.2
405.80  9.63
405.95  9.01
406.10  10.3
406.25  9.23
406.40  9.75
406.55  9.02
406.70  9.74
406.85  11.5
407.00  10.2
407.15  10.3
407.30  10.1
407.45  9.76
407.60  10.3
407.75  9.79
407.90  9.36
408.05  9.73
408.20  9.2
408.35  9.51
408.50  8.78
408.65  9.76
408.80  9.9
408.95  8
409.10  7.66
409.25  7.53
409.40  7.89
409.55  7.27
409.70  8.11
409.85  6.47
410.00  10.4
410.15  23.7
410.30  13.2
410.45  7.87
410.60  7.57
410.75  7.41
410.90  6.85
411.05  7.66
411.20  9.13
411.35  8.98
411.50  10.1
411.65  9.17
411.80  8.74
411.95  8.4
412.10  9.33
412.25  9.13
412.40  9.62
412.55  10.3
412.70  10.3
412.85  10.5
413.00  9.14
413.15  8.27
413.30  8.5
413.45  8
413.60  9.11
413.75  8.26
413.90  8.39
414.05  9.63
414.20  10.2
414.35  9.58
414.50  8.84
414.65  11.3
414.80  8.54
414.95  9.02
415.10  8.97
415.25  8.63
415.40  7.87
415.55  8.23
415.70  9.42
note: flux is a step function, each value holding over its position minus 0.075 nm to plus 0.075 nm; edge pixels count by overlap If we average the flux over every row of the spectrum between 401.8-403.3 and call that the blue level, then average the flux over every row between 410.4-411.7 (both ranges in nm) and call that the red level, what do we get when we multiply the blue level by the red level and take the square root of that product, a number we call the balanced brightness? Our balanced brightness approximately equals 8.63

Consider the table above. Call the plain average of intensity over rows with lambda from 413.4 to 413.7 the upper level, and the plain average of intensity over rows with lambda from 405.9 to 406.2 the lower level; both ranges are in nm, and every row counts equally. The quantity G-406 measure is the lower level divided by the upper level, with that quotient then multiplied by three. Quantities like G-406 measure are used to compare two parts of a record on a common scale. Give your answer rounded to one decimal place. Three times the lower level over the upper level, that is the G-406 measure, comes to 3.4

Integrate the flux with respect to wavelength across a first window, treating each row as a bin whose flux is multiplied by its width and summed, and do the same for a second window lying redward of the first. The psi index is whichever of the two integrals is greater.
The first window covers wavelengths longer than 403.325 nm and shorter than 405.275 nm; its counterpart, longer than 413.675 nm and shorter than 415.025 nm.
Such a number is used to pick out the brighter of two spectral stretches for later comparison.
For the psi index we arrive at 18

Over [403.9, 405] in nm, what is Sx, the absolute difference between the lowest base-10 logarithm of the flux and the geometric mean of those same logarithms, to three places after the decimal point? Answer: 0.078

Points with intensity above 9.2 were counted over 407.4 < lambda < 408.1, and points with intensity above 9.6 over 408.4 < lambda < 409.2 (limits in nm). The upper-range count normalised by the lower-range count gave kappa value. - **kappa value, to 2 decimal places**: 0.40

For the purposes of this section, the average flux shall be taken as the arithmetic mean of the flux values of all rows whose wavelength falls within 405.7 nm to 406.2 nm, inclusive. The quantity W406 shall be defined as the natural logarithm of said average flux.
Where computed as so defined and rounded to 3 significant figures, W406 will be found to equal 2.27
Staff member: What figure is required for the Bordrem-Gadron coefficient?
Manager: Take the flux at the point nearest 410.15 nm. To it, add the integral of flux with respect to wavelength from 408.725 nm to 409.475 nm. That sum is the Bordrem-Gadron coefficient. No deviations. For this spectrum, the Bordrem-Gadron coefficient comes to 29.8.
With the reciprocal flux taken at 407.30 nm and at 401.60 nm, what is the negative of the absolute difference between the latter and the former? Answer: -0.015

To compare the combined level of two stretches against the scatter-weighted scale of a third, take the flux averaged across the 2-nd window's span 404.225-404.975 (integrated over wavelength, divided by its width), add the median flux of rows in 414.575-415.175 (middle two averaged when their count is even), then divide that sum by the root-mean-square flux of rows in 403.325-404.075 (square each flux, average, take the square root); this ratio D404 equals 1.82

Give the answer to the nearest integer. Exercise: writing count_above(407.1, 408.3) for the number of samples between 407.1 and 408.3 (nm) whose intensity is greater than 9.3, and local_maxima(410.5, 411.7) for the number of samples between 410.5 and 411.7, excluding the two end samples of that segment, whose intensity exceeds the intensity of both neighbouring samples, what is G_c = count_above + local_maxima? 9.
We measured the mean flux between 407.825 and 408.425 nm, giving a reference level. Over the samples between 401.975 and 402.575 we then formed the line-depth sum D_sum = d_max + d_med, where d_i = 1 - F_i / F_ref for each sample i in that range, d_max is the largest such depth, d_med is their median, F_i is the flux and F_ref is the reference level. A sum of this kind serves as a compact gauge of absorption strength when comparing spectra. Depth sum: 0.15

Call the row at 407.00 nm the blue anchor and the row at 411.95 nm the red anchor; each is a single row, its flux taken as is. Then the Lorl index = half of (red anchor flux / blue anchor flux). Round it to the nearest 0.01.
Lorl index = 0.41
